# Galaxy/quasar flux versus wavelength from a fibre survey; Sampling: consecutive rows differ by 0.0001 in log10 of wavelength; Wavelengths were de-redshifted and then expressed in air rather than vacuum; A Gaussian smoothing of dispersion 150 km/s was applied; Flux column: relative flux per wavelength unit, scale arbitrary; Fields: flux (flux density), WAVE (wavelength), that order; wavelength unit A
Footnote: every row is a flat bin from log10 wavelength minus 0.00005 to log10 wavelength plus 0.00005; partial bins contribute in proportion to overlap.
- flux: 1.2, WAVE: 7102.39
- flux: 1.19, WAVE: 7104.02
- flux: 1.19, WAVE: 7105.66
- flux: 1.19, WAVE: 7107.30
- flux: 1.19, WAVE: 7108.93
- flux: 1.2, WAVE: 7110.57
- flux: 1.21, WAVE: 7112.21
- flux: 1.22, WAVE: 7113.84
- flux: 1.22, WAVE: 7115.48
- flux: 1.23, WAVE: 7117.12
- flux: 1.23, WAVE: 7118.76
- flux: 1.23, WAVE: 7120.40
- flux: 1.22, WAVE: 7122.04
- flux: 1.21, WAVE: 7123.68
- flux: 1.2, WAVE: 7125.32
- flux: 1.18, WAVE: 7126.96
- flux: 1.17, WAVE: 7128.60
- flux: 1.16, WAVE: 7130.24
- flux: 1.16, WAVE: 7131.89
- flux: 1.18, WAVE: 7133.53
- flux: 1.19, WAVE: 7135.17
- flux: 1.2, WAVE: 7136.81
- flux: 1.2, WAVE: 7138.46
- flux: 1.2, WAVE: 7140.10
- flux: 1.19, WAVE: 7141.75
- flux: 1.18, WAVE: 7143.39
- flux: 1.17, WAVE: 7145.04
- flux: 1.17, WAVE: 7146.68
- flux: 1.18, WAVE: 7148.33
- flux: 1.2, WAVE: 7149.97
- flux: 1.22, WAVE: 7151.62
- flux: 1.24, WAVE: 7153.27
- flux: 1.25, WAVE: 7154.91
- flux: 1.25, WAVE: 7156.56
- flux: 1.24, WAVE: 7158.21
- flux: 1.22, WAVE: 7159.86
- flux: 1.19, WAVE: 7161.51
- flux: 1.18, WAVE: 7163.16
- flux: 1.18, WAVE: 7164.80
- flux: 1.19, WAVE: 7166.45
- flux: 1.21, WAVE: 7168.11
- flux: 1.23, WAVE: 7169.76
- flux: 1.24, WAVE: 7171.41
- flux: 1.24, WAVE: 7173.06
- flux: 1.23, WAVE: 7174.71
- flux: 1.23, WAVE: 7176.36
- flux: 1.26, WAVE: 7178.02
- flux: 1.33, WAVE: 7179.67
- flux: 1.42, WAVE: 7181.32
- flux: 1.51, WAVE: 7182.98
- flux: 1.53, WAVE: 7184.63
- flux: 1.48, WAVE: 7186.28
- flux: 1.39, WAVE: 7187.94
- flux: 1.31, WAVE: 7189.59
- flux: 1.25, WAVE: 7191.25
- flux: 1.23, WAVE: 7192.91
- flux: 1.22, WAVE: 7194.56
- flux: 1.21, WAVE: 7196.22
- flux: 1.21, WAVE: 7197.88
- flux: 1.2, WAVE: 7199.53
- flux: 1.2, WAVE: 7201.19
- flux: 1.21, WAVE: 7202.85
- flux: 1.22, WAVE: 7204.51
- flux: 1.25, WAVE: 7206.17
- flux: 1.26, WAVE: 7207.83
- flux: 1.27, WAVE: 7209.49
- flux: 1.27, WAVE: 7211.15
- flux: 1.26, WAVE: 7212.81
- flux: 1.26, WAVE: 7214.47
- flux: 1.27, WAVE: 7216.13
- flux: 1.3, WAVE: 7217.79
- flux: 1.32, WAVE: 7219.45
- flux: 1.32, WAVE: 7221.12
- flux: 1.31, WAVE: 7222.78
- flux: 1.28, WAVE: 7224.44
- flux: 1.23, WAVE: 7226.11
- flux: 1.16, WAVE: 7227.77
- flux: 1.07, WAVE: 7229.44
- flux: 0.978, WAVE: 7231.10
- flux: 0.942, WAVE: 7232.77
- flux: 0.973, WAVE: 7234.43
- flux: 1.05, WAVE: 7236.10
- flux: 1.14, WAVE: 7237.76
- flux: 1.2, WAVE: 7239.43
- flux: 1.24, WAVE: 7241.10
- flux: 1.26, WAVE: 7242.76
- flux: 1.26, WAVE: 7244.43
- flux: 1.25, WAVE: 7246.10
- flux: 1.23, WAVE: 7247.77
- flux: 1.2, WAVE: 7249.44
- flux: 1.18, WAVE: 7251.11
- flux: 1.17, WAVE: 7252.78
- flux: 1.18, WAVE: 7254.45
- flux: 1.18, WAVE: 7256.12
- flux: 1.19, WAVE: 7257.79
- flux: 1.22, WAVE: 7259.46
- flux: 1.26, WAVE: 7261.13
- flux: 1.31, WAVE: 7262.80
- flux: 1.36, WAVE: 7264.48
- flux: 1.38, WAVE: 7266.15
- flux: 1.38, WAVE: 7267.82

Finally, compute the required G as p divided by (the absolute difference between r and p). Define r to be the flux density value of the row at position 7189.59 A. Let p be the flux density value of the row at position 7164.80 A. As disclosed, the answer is 9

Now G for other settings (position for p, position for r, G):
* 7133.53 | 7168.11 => 39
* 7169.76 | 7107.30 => 31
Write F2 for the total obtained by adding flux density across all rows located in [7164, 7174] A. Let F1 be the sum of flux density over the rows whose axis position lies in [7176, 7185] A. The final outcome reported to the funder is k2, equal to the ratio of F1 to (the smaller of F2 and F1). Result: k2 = 1.1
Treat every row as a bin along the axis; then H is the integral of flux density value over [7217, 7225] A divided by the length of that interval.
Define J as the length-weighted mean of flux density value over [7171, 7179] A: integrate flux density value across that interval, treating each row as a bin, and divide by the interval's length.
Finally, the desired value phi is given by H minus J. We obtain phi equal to 0.07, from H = 1.31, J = 1.24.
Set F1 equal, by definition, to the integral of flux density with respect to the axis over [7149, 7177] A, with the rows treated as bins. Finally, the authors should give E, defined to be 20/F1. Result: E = 0.585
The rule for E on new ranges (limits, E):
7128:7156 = 0.599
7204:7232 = 0.578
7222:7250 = 0.614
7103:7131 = 0.594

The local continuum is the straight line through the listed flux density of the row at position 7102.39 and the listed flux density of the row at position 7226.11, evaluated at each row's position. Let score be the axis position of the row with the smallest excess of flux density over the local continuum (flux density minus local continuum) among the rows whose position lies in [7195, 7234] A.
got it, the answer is 7232.77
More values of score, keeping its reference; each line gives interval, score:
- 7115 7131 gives 7130.24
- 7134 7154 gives 7146.68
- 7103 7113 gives 7108.93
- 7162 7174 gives 7164.80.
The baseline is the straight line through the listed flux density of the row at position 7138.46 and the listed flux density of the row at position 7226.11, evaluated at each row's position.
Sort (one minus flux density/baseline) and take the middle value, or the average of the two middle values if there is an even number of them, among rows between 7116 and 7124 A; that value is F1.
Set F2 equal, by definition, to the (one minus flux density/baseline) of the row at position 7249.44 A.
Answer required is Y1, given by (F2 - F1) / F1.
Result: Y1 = -2.0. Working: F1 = -0.030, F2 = 0.031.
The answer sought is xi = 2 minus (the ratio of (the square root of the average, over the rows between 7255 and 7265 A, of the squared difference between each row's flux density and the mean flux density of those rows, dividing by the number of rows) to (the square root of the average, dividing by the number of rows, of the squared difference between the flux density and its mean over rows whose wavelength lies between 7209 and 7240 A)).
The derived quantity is 1.5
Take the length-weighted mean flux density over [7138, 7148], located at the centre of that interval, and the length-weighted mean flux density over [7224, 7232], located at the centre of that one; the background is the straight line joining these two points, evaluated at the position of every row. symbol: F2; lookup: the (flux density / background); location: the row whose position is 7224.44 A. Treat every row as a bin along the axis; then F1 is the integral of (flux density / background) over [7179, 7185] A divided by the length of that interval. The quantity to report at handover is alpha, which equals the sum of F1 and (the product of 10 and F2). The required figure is 12.5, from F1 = 1.24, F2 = 1.13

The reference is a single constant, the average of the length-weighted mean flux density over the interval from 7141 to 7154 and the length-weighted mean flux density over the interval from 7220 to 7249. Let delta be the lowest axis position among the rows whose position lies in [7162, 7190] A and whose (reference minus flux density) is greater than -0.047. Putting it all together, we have 7163.16 A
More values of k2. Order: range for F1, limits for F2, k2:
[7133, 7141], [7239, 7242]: 2.4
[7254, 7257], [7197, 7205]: 1.0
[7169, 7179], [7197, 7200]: 3.1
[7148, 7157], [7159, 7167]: 1.2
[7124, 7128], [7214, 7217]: 1.0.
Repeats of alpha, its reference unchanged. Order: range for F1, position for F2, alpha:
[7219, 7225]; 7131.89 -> 10.9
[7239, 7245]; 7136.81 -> 11.2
